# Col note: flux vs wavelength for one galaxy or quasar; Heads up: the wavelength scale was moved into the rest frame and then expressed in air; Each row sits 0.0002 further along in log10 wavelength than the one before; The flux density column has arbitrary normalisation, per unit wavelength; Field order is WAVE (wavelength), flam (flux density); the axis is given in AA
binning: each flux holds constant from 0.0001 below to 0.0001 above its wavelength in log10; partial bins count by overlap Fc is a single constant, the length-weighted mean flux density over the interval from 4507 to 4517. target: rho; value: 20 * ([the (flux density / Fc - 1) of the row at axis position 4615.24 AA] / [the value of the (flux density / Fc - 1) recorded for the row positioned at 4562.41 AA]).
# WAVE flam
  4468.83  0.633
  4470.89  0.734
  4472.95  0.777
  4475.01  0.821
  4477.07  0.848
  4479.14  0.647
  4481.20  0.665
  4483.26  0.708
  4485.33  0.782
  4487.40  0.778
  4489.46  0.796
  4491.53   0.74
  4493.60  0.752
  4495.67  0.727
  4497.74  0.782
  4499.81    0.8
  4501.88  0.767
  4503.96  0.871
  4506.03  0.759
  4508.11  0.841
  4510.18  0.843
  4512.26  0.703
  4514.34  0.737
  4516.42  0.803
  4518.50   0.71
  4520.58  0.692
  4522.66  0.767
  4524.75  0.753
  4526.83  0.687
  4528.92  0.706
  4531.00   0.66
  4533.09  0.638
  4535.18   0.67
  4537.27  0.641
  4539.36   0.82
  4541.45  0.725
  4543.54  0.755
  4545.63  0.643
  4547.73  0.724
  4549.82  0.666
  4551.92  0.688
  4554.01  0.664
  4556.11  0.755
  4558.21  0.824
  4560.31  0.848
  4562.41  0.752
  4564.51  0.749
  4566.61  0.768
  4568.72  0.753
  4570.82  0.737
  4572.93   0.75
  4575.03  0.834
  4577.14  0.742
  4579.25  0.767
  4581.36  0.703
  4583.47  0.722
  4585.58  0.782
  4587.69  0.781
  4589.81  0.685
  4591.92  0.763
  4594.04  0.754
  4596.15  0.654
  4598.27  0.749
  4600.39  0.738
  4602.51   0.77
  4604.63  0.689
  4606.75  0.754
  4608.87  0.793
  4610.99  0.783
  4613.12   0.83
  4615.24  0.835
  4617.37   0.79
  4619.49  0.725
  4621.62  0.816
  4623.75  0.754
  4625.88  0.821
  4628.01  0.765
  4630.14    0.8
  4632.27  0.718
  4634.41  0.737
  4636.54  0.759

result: -32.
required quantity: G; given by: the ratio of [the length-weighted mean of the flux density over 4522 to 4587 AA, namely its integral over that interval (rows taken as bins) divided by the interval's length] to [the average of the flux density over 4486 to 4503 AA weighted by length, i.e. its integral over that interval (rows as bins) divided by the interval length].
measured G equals 0.95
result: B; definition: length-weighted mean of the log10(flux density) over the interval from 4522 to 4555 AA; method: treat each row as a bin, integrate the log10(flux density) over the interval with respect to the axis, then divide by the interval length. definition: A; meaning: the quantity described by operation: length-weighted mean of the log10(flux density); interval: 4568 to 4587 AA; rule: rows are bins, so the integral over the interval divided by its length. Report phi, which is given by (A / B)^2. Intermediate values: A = -0.123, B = -0.156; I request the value 0.6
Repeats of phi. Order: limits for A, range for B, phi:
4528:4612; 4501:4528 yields 1.3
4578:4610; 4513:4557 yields 0.8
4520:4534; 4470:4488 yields 1.5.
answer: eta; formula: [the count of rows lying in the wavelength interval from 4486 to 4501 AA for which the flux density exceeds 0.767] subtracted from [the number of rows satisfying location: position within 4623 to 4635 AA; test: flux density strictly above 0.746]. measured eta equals 0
